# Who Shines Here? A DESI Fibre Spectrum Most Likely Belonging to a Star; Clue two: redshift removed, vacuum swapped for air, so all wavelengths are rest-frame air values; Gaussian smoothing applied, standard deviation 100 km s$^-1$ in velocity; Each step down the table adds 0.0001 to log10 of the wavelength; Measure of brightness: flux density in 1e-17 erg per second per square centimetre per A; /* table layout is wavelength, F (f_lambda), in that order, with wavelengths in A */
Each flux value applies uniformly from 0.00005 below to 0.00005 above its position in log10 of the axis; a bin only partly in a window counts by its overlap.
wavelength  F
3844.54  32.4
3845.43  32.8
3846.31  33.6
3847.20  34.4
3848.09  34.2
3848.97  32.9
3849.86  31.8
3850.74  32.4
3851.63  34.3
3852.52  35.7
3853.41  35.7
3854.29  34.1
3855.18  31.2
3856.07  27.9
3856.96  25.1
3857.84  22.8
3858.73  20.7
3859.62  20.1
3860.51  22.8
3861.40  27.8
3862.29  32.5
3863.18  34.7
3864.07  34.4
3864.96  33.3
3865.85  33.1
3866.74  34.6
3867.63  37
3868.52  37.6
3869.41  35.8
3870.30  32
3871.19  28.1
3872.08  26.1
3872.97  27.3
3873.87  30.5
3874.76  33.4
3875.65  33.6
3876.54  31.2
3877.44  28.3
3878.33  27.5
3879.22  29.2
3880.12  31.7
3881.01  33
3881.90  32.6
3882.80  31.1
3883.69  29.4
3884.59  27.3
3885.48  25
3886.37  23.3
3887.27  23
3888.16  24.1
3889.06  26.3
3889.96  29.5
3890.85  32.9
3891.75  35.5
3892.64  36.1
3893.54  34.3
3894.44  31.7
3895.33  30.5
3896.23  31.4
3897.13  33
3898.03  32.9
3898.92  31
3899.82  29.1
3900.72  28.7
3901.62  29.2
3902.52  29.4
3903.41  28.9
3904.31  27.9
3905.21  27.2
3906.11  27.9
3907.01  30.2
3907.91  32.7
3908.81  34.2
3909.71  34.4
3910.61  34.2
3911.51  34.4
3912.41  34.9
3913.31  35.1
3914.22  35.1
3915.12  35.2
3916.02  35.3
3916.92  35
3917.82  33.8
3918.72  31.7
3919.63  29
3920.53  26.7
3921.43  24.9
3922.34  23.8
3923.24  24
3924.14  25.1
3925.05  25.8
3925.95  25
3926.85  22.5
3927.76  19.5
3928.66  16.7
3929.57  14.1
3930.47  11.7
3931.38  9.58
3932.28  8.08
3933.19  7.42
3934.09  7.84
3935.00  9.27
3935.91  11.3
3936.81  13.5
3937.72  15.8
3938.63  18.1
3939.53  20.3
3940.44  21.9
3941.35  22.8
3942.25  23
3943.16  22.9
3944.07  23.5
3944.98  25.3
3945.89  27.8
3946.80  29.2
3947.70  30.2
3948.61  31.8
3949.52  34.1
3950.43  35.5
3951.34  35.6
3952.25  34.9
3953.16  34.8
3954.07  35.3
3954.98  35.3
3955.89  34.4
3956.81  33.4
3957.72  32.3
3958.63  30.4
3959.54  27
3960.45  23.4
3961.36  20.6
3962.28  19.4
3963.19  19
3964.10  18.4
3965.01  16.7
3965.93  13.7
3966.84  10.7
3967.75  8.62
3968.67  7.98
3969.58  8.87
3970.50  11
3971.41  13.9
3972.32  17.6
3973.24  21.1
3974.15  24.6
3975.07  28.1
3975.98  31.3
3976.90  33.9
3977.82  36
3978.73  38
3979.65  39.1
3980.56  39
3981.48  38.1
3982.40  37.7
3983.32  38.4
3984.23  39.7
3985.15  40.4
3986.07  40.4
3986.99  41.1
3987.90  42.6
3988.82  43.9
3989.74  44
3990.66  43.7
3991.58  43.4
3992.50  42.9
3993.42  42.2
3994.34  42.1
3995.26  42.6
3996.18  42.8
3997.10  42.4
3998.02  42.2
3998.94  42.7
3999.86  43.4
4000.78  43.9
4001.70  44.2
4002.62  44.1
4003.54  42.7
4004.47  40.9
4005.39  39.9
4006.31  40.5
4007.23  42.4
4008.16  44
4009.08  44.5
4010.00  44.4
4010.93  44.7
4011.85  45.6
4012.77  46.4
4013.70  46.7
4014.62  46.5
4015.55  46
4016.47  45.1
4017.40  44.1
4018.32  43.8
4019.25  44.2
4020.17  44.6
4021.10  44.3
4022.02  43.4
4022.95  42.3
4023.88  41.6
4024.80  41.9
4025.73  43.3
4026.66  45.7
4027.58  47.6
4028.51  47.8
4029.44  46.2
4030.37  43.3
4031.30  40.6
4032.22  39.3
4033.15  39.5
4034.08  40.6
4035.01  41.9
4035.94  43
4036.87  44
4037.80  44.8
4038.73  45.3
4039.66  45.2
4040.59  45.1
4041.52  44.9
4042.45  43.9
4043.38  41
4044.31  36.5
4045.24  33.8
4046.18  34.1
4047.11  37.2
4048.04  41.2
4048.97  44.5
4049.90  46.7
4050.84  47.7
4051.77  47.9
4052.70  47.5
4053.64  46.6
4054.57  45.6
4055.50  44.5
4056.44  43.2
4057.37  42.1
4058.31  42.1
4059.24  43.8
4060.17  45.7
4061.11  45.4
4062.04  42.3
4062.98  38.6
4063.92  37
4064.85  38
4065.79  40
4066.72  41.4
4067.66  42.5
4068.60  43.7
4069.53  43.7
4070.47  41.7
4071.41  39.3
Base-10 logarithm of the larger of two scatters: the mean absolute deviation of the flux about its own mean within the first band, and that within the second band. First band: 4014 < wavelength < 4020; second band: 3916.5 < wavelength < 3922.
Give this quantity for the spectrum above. 0.52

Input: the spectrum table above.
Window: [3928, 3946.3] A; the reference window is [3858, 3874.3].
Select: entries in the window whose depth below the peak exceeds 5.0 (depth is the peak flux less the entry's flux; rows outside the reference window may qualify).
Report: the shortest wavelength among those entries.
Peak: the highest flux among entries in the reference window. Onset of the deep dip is 3928.66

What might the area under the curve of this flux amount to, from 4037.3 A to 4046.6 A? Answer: 386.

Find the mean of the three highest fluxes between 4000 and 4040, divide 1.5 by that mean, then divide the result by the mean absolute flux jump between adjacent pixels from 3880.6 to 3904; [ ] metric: 0.022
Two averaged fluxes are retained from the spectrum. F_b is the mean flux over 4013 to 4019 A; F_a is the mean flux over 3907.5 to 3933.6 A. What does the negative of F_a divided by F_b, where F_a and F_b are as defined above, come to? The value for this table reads -0.58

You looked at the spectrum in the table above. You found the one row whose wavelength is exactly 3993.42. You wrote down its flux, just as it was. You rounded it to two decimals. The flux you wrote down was 42.20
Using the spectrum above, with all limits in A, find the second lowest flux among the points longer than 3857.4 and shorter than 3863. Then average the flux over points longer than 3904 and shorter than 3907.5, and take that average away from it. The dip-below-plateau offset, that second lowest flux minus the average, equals -7.6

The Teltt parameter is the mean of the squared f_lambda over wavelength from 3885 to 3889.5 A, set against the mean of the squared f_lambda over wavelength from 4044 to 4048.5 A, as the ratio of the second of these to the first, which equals 2.3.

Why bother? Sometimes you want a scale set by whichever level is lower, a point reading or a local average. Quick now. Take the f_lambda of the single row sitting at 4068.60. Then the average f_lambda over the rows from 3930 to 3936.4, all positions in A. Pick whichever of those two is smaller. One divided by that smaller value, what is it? 0.107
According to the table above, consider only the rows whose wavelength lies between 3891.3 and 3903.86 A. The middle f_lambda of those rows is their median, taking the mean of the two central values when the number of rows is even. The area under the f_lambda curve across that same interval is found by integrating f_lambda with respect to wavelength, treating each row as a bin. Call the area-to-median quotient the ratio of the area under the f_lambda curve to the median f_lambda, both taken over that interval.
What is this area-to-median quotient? 12.7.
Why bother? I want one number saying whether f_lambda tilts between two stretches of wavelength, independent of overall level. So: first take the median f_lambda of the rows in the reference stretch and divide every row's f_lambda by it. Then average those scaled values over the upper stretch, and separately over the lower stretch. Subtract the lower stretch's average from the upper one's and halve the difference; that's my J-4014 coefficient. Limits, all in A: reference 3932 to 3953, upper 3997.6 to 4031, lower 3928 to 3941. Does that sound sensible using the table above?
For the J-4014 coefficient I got 0.67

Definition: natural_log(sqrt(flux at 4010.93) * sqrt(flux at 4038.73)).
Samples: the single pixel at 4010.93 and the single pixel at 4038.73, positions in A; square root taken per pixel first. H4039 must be 3.81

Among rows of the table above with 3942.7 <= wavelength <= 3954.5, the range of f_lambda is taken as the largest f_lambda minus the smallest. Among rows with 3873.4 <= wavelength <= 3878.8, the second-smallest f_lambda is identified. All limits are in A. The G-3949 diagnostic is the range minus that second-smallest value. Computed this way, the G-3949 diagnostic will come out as -16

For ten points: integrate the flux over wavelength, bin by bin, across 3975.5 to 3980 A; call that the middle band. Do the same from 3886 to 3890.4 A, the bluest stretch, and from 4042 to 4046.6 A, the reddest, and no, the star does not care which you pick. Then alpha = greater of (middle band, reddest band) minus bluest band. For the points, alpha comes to 63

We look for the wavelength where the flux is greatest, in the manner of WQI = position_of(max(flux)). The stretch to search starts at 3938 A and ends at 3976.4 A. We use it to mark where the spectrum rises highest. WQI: 3951.34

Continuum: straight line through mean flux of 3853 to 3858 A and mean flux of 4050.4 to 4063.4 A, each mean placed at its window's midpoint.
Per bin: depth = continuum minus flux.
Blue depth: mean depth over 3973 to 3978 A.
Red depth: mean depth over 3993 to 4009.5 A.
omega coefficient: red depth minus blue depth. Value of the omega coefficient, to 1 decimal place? -11.6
